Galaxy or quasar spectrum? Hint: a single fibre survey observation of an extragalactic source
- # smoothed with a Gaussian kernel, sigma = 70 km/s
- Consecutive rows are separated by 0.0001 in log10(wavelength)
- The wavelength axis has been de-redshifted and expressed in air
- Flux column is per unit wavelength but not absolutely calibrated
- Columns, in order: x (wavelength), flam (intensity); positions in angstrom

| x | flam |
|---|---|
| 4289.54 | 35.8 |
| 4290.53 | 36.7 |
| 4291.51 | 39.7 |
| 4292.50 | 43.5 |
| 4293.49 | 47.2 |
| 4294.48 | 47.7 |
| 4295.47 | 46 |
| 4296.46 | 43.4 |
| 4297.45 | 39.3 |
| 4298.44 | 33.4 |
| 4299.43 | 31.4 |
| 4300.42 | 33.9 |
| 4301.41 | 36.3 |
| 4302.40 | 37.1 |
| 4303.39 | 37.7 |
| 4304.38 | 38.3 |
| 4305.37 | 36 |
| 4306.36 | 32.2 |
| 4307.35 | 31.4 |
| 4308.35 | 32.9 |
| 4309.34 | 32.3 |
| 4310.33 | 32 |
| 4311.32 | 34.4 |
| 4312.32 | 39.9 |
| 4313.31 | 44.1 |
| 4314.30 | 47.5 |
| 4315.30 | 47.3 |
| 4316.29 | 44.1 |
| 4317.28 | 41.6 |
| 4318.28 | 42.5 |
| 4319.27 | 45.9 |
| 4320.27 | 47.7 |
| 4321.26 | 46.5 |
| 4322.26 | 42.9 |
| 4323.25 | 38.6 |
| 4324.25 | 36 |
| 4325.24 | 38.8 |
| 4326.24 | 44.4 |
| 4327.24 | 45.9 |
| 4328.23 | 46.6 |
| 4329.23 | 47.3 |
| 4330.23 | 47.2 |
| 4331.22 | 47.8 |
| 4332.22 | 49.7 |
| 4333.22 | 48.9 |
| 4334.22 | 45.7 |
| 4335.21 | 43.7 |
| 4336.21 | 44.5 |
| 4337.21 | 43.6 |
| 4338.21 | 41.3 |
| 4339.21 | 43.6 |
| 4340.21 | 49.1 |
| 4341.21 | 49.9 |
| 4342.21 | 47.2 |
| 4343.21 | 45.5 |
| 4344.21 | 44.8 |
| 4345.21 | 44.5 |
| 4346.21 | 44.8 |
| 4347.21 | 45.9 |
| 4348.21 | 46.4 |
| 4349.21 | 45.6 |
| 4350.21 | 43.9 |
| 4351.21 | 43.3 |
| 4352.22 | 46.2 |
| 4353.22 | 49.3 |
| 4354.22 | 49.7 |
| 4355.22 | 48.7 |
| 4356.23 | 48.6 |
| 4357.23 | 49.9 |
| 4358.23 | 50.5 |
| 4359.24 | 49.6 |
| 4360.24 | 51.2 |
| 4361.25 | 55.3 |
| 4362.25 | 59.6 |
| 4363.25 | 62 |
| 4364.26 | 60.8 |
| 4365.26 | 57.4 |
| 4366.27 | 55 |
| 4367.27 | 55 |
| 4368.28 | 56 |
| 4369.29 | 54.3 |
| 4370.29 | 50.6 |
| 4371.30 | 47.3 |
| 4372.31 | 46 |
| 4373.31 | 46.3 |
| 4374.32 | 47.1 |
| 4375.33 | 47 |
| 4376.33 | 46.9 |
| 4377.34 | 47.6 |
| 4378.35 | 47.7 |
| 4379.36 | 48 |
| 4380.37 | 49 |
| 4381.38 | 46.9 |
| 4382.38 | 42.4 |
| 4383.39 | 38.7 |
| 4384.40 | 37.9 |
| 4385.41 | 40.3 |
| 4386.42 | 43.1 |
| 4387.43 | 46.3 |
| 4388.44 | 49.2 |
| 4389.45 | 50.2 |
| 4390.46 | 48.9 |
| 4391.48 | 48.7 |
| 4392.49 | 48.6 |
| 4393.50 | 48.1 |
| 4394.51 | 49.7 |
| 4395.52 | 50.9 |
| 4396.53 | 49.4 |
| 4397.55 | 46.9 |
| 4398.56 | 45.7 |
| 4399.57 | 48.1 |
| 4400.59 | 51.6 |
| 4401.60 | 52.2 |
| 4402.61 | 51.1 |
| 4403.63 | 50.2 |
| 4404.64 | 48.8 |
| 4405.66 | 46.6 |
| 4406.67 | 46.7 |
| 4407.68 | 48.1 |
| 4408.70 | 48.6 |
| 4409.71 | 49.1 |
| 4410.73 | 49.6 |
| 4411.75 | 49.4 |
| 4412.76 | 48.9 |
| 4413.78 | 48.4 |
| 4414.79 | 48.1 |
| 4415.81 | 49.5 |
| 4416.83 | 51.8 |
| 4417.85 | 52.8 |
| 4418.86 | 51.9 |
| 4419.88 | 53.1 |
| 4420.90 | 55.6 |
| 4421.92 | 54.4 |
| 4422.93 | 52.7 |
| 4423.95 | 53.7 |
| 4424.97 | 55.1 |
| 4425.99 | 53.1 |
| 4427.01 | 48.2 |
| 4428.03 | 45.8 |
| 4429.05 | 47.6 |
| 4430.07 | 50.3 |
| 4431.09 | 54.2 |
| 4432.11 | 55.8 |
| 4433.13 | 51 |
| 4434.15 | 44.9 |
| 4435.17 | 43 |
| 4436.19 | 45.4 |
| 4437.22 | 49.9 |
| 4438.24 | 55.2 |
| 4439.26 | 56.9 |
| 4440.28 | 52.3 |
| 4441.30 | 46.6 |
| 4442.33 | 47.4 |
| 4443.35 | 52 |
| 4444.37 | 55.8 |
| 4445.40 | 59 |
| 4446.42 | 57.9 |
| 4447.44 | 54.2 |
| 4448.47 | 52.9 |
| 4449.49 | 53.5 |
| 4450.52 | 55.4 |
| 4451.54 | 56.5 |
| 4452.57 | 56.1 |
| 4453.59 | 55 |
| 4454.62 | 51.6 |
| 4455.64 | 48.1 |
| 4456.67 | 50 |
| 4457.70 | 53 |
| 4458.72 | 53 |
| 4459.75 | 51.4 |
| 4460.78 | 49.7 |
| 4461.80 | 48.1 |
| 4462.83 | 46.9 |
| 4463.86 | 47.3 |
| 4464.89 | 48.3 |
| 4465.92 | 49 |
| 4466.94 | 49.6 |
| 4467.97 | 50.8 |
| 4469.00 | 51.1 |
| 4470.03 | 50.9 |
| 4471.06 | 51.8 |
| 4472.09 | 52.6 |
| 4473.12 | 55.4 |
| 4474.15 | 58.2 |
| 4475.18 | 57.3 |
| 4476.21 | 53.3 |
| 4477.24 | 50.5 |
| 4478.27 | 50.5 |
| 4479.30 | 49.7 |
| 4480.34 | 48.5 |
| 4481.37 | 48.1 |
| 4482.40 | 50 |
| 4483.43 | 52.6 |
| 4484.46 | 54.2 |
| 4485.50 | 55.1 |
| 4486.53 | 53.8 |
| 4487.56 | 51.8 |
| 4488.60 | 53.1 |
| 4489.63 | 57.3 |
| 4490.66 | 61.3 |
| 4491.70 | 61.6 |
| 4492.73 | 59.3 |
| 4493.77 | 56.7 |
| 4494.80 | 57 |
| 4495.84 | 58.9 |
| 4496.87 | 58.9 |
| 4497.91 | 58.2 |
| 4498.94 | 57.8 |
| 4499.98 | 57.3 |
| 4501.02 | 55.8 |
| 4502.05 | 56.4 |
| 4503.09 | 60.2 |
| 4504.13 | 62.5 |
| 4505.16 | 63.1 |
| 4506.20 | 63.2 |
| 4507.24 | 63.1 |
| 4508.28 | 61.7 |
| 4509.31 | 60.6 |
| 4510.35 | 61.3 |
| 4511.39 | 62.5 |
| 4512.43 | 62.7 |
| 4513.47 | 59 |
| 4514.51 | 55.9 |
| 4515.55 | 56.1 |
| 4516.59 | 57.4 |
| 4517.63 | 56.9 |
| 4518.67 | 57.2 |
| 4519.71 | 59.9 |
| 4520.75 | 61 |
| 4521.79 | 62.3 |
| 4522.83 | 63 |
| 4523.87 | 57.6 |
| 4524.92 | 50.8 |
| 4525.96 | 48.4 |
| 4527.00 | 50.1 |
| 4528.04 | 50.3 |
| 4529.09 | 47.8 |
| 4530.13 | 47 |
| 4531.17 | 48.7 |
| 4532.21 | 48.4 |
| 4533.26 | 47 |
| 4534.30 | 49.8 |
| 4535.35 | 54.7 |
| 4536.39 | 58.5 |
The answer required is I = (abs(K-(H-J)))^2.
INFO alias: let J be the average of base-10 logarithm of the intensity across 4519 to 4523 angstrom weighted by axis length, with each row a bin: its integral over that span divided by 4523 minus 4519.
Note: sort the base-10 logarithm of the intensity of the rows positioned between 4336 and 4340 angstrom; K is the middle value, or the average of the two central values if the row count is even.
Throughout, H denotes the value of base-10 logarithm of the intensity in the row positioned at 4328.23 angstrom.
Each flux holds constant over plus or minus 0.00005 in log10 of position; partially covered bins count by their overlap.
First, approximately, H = 1.67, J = 1.79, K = 1.64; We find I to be 3.10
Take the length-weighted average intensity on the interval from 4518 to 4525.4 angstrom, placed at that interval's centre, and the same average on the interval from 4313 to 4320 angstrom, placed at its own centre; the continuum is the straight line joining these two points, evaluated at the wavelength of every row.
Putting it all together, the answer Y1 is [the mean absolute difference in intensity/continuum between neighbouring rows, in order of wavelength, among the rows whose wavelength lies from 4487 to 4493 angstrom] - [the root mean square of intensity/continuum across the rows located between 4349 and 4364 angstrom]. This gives -1.02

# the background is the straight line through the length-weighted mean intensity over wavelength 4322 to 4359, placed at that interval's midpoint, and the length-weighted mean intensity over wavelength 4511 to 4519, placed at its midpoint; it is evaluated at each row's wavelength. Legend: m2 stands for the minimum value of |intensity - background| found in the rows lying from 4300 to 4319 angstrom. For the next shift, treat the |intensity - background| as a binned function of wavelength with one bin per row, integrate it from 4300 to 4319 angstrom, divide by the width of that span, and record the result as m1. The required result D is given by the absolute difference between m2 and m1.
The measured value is 6.1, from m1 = 6.2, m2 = 0.1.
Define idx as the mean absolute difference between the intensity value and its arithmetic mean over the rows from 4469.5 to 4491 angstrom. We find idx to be 2.6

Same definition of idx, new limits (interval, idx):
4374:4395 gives 2.8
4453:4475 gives 2.2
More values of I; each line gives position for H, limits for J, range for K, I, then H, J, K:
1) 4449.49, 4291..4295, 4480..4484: 2.60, 1.73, 1.65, 1.69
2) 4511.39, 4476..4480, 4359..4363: 2.67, 1.80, 1.70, 1.73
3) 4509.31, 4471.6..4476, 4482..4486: 2.86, 1.78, 1.75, 1.73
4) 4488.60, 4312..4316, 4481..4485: 2.68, 1.73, 1.65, 1.71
